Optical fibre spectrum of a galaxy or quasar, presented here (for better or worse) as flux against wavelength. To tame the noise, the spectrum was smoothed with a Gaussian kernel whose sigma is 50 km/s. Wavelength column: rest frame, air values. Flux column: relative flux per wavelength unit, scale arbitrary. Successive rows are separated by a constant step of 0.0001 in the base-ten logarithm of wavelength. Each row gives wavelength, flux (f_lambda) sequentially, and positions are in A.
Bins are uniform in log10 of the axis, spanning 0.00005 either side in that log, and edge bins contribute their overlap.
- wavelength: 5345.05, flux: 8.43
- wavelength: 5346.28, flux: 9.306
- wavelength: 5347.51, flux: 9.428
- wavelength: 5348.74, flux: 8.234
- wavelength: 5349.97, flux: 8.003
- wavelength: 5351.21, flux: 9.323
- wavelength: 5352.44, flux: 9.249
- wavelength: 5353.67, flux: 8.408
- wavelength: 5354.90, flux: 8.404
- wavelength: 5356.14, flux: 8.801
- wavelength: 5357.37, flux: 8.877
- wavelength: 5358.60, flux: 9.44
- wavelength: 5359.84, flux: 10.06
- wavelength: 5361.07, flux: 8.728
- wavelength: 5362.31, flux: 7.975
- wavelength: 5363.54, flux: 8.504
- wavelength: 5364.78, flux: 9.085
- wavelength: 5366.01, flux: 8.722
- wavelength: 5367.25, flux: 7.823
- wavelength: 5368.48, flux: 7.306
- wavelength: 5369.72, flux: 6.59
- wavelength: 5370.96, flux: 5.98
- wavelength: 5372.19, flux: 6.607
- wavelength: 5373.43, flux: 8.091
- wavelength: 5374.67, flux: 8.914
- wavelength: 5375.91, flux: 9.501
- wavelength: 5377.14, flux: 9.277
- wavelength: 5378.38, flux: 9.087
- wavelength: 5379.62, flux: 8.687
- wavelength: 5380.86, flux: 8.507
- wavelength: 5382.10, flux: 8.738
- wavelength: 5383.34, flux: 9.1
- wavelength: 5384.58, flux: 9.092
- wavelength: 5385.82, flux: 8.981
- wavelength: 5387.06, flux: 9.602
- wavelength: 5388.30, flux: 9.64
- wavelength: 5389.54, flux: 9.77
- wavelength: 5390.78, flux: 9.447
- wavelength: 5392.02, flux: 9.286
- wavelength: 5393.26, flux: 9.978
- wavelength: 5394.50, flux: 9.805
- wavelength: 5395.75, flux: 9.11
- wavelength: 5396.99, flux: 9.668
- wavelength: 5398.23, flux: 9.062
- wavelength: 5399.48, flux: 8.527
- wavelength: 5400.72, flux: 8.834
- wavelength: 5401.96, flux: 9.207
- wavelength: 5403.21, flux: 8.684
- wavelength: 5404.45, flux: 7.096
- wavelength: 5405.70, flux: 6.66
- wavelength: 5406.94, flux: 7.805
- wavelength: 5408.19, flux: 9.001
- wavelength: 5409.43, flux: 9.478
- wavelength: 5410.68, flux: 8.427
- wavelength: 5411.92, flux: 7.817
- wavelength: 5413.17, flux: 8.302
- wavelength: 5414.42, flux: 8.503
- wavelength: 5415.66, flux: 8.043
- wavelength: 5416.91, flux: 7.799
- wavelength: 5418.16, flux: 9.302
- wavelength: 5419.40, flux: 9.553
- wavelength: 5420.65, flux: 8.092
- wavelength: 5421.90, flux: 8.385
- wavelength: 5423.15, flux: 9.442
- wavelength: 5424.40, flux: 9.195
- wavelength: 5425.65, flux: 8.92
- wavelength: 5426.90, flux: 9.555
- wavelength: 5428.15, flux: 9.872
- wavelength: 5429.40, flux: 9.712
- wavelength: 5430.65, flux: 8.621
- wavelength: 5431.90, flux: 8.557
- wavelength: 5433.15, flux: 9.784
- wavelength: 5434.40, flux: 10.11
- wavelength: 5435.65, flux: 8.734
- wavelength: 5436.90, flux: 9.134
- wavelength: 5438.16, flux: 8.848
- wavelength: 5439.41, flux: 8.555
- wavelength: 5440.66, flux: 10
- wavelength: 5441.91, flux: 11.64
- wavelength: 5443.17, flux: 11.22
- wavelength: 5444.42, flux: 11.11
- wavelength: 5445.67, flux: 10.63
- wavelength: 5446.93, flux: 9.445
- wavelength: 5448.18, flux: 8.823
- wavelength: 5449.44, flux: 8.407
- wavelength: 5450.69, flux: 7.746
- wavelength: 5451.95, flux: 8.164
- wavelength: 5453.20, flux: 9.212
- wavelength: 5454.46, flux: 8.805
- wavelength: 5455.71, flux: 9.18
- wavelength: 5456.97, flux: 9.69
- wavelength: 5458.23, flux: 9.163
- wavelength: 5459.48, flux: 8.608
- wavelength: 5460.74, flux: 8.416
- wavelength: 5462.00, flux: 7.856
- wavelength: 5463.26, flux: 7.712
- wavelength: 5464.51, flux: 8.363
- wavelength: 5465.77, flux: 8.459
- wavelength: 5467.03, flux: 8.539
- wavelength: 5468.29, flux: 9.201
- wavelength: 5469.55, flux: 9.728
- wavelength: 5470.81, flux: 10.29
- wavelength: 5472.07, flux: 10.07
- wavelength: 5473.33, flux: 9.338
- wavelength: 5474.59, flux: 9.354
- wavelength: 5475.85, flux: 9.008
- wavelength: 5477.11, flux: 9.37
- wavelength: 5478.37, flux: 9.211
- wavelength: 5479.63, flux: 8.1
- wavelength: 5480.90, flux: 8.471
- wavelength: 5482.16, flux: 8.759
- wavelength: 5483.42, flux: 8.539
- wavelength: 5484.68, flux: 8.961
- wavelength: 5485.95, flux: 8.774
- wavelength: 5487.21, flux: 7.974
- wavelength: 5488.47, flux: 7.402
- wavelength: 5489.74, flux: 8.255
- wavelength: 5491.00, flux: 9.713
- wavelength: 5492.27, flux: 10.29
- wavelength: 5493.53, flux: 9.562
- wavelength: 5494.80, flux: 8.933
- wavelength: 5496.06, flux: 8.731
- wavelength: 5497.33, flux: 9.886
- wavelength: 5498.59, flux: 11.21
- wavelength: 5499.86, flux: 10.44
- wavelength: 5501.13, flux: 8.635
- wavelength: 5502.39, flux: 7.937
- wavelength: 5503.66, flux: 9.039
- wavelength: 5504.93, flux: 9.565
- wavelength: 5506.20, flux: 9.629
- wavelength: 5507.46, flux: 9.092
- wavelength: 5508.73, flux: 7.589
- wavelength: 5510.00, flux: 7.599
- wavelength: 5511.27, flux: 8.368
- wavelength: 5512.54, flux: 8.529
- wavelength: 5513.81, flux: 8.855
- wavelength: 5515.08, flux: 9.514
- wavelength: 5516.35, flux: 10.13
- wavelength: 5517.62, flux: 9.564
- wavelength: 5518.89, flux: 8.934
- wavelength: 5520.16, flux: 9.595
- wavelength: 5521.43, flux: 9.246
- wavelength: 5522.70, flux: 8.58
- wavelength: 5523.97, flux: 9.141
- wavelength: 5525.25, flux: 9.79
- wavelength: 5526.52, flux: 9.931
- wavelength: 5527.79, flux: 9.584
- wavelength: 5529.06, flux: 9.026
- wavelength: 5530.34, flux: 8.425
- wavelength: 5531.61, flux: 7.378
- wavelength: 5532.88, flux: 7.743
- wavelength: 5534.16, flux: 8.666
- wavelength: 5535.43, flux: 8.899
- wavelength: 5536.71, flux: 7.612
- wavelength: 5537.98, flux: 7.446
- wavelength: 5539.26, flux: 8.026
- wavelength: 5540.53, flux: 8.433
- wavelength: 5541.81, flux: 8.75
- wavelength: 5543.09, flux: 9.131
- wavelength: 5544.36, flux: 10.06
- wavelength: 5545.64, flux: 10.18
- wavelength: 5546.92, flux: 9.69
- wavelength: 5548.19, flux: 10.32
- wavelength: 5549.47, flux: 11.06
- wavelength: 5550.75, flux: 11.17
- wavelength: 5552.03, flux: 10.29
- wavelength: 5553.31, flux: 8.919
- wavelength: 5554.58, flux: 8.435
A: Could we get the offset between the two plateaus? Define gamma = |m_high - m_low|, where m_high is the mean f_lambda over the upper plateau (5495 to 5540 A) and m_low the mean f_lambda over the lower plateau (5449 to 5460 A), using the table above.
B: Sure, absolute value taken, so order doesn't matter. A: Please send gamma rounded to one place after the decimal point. 0.1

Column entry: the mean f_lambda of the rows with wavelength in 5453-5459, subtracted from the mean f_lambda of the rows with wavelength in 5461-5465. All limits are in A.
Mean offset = -1.2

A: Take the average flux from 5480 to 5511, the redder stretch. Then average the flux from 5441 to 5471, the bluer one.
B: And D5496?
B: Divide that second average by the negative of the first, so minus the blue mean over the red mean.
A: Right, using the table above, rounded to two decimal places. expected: -1.03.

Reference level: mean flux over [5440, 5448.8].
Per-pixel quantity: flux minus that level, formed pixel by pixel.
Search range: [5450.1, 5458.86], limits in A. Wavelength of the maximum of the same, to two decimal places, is 5456.97 A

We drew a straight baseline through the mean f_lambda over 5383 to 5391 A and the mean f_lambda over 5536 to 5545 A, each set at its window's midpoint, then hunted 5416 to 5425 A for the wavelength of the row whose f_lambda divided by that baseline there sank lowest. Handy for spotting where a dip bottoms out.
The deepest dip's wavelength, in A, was 5416.91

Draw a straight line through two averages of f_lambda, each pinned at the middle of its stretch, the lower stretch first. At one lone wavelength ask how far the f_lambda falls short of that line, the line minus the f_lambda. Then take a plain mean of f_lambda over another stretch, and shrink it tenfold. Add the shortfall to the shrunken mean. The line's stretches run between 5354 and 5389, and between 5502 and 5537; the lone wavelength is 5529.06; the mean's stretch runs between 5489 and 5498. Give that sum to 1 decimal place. 0.8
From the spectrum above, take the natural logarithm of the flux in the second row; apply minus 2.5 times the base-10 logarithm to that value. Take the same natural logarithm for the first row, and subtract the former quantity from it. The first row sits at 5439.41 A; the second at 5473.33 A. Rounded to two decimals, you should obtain 3.02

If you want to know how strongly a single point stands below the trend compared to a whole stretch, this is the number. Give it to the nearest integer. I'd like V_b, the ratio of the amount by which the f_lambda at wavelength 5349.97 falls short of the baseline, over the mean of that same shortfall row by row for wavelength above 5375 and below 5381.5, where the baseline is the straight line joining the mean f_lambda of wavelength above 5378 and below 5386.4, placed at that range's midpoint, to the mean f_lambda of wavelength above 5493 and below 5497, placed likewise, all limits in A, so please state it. -6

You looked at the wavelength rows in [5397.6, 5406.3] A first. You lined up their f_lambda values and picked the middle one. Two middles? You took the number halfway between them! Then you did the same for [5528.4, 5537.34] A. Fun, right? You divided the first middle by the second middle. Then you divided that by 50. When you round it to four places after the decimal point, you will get 0.0206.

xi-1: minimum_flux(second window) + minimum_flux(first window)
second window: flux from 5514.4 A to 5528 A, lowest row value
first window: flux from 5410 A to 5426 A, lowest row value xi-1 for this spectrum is 16.4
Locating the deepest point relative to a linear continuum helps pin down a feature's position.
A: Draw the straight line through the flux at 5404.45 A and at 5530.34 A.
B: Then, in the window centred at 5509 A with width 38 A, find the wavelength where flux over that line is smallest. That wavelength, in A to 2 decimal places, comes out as 5510.00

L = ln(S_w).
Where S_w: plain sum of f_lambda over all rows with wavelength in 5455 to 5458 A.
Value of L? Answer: 2.94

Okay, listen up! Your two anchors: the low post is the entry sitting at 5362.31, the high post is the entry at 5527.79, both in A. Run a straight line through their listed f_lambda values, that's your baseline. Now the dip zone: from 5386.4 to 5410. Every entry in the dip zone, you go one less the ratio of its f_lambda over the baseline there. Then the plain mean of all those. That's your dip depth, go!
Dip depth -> -0.08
